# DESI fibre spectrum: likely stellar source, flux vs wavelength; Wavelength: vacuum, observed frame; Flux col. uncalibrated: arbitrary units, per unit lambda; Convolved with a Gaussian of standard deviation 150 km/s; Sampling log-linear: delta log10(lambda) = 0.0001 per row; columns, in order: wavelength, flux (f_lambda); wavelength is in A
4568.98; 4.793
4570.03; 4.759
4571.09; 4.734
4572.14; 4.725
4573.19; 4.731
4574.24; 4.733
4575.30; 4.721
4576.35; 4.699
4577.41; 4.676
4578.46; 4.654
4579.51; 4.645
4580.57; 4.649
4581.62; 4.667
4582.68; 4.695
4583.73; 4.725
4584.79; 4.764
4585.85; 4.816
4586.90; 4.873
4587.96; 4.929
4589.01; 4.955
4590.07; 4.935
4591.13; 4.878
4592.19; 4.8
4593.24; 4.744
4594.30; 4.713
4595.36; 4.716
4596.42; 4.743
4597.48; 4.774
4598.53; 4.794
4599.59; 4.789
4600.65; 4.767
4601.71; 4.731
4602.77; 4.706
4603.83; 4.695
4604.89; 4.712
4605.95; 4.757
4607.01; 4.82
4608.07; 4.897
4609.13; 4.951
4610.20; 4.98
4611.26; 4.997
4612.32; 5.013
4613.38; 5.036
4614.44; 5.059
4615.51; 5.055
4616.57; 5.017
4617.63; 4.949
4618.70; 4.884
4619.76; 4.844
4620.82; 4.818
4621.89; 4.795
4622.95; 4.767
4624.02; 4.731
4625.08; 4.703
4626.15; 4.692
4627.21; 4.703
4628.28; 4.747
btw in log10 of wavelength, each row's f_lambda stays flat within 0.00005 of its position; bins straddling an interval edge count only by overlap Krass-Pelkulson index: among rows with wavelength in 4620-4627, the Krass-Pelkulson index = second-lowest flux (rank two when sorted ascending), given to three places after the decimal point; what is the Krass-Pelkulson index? 4.703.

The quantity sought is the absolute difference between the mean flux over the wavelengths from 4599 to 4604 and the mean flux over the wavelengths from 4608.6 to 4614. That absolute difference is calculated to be 0.26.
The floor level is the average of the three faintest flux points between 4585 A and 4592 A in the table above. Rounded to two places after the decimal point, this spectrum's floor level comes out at 4.86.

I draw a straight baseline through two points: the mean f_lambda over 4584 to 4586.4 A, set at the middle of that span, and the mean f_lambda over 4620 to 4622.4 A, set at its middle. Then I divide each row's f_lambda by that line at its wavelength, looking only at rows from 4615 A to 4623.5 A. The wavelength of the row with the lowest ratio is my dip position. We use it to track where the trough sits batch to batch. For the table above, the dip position 4622.95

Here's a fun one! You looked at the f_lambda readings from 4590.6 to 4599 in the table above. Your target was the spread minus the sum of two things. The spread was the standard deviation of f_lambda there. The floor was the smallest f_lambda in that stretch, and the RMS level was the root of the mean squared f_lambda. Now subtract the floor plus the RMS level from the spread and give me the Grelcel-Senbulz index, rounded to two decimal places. -9.43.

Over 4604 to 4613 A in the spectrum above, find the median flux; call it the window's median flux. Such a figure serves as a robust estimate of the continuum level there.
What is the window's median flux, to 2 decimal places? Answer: 4.92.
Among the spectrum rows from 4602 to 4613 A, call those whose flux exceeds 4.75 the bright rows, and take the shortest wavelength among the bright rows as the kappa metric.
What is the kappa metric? 4605.95 A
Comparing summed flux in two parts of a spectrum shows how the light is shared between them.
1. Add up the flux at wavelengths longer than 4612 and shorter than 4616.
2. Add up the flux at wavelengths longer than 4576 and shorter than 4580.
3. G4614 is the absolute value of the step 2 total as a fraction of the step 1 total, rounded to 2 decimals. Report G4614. 0.93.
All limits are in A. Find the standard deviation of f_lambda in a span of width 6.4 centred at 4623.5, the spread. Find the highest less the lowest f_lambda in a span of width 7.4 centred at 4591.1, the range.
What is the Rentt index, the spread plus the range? 0.29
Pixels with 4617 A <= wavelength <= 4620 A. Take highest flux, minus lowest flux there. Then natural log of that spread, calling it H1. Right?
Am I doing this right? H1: -2.3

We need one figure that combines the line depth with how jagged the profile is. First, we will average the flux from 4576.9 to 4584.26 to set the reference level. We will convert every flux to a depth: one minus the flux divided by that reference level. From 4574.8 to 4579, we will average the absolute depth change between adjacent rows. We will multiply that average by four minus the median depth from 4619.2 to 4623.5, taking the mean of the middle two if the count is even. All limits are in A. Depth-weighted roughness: 0.019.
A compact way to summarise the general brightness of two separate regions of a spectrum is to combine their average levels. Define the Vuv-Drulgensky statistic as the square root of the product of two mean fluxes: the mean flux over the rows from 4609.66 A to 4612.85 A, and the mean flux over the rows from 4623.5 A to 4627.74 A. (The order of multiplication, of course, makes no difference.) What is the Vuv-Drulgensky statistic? 4.85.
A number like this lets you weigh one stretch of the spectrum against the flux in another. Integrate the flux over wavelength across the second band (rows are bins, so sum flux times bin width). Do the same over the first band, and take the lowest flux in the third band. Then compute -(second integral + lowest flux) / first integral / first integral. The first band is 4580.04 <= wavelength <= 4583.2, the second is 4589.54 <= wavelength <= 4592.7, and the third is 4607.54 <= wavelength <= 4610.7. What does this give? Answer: -0.093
